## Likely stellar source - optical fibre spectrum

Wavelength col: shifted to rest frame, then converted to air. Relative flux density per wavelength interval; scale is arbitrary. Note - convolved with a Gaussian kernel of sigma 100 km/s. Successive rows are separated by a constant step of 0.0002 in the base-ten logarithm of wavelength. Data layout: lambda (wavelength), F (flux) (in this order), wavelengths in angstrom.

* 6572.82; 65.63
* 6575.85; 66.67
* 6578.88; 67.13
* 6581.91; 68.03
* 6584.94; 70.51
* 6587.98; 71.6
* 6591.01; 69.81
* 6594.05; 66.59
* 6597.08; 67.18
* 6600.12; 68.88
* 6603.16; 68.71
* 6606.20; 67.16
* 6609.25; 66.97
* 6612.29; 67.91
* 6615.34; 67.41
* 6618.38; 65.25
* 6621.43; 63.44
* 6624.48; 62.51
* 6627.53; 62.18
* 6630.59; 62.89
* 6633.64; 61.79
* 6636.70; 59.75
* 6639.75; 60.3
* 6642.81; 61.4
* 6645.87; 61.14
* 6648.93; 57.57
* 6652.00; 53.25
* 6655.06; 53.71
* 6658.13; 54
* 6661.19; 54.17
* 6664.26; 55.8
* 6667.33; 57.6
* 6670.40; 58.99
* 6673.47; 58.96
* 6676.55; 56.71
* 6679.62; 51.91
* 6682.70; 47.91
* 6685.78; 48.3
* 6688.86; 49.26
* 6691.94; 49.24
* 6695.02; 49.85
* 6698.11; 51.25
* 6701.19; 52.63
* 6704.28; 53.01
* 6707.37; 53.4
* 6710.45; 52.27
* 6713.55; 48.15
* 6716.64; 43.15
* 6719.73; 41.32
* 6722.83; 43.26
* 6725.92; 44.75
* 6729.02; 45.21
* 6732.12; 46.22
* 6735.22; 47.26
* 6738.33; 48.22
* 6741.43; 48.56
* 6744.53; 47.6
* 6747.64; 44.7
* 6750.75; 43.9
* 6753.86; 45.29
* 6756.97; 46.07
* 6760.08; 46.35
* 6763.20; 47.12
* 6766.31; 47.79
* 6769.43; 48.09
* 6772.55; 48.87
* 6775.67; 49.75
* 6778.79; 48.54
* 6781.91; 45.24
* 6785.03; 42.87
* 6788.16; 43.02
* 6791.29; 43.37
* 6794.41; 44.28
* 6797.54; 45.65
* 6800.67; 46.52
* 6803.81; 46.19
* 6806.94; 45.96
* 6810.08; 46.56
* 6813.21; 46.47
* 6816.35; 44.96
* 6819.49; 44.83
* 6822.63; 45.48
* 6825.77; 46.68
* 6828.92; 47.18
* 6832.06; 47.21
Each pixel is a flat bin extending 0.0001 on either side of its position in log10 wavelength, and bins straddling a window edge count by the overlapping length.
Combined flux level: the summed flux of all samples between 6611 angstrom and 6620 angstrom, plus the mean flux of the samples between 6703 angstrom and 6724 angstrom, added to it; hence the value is 248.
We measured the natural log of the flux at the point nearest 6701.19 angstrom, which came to 3.96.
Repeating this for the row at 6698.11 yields 3.94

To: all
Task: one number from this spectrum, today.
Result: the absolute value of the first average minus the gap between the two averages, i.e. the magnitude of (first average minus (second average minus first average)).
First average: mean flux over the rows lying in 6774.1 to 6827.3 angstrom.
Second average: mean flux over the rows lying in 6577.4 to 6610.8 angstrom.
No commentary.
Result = 23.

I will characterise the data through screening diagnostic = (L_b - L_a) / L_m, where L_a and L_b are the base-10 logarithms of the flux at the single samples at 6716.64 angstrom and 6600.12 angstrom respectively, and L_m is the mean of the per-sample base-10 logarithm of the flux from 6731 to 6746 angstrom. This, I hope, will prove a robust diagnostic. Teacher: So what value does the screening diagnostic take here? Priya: 0.12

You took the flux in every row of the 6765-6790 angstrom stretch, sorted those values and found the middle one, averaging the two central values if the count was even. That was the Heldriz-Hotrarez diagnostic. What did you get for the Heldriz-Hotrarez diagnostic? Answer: 48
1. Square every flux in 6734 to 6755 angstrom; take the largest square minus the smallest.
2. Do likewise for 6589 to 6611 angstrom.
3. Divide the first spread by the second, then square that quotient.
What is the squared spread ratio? 1.0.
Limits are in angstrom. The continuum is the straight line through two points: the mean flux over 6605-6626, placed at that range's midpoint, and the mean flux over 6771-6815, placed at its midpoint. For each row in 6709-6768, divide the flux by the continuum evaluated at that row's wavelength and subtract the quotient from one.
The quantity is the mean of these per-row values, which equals 0.11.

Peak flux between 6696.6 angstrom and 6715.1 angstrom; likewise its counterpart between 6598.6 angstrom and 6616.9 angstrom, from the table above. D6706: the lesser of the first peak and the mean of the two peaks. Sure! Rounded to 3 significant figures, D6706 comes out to 53.4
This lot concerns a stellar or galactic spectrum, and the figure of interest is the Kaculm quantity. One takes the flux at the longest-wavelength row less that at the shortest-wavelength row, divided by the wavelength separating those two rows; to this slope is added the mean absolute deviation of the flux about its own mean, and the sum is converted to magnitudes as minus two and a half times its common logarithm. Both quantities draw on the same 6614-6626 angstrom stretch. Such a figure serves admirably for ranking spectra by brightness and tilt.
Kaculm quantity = -0.14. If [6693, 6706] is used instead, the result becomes -0.42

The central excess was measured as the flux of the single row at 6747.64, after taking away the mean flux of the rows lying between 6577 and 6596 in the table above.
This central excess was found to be -24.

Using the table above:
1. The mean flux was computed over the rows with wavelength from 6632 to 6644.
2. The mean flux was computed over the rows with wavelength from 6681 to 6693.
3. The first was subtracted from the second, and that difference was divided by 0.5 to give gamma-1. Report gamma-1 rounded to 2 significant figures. -24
